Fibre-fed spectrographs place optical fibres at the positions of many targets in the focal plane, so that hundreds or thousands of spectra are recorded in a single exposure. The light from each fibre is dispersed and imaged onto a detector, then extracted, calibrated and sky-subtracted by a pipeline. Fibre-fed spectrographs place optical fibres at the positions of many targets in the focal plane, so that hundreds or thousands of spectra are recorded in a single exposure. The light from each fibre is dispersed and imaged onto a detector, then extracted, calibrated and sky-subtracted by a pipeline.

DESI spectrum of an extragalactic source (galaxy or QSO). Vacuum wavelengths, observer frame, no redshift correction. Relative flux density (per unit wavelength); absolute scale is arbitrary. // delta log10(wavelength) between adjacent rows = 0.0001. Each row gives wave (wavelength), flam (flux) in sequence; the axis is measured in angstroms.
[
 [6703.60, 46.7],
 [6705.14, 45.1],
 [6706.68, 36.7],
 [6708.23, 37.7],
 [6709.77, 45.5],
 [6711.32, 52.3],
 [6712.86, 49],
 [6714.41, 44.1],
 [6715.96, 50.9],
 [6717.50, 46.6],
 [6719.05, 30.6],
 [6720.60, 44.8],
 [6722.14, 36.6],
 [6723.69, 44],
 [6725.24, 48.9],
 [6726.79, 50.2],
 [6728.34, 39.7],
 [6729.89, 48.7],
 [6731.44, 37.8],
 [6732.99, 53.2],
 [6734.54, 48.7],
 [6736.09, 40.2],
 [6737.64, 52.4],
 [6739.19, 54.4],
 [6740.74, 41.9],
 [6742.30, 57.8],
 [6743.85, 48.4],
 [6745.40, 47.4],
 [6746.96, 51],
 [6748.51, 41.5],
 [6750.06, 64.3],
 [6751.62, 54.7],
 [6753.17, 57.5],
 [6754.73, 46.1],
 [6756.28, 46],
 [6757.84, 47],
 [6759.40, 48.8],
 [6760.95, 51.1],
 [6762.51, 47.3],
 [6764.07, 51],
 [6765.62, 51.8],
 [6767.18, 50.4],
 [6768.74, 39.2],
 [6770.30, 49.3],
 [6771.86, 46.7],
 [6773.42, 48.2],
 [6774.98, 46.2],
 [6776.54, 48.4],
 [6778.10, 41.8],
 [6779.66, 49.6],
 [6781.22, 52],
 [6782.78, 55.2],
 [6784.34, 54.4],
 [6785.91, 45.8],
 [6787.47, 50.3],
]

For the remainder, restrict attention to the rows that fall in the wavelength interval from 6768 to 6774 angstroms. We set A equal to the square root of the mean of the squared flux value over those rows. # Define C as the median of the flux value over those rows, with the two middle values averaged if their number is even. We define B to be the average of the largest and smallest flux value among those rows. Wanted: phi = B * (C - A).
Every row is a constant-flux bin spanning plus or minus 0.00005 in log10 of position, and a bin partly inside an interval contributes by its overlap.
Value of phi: 63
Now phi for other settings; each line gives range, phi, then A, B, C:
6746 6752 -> -34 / 54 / 53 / 53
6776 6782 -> 42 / 48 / 47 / 49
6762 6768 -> 27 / 50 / 50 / 51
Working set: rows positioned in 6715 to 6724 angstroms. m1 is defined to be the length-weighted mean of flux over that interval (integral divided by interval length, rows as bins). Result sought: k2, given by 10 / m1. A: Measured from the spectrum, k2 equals 0.237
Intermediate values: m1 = 42.2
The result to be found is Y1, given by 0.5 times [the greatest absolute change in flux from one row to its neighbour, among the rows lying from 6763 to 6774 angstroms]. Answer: 5.6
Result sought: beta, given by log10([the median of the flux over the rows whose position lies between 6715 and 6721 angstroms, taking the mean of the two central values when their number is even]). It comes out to 1.660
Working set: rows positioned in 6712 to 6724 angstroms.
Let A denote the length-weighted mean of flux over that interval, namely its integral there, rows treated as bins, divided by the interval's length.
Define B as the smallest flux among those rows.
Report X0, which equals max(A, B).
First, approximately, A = 43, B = 30.6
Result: 43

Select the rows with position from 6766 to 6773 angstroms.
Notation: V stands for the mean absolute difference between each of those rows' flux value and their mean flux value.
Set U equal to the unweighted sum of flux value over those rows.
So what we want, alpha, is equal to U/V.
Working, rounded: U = 186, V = 3.6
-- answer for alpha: 52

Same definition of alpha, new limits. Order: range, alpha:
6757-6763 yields 139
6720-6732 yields 81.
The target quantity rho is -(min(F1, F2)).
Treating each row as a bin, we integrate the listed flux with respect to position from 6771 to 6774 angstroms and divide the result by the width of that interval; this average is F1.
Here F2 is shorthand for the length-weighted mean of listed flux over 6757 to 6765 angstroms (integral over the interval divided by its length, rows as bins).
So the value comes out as -47.4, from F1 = 47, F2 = 49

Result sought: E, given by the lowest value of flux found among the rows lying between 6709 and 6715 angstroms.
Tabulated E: 44.1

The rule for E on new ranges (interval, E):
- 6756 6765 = 46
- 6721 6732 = 36.6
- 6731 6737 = 37.8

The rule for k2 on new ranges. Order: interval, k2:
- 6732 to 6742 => 0.205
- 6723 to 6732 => 0.222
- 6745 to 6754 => 0.189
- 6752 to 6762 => 0.202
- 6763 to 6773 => 0.208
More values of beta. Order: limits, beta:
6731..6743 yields 1.704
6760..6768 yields 1.708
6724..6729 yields 1.689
